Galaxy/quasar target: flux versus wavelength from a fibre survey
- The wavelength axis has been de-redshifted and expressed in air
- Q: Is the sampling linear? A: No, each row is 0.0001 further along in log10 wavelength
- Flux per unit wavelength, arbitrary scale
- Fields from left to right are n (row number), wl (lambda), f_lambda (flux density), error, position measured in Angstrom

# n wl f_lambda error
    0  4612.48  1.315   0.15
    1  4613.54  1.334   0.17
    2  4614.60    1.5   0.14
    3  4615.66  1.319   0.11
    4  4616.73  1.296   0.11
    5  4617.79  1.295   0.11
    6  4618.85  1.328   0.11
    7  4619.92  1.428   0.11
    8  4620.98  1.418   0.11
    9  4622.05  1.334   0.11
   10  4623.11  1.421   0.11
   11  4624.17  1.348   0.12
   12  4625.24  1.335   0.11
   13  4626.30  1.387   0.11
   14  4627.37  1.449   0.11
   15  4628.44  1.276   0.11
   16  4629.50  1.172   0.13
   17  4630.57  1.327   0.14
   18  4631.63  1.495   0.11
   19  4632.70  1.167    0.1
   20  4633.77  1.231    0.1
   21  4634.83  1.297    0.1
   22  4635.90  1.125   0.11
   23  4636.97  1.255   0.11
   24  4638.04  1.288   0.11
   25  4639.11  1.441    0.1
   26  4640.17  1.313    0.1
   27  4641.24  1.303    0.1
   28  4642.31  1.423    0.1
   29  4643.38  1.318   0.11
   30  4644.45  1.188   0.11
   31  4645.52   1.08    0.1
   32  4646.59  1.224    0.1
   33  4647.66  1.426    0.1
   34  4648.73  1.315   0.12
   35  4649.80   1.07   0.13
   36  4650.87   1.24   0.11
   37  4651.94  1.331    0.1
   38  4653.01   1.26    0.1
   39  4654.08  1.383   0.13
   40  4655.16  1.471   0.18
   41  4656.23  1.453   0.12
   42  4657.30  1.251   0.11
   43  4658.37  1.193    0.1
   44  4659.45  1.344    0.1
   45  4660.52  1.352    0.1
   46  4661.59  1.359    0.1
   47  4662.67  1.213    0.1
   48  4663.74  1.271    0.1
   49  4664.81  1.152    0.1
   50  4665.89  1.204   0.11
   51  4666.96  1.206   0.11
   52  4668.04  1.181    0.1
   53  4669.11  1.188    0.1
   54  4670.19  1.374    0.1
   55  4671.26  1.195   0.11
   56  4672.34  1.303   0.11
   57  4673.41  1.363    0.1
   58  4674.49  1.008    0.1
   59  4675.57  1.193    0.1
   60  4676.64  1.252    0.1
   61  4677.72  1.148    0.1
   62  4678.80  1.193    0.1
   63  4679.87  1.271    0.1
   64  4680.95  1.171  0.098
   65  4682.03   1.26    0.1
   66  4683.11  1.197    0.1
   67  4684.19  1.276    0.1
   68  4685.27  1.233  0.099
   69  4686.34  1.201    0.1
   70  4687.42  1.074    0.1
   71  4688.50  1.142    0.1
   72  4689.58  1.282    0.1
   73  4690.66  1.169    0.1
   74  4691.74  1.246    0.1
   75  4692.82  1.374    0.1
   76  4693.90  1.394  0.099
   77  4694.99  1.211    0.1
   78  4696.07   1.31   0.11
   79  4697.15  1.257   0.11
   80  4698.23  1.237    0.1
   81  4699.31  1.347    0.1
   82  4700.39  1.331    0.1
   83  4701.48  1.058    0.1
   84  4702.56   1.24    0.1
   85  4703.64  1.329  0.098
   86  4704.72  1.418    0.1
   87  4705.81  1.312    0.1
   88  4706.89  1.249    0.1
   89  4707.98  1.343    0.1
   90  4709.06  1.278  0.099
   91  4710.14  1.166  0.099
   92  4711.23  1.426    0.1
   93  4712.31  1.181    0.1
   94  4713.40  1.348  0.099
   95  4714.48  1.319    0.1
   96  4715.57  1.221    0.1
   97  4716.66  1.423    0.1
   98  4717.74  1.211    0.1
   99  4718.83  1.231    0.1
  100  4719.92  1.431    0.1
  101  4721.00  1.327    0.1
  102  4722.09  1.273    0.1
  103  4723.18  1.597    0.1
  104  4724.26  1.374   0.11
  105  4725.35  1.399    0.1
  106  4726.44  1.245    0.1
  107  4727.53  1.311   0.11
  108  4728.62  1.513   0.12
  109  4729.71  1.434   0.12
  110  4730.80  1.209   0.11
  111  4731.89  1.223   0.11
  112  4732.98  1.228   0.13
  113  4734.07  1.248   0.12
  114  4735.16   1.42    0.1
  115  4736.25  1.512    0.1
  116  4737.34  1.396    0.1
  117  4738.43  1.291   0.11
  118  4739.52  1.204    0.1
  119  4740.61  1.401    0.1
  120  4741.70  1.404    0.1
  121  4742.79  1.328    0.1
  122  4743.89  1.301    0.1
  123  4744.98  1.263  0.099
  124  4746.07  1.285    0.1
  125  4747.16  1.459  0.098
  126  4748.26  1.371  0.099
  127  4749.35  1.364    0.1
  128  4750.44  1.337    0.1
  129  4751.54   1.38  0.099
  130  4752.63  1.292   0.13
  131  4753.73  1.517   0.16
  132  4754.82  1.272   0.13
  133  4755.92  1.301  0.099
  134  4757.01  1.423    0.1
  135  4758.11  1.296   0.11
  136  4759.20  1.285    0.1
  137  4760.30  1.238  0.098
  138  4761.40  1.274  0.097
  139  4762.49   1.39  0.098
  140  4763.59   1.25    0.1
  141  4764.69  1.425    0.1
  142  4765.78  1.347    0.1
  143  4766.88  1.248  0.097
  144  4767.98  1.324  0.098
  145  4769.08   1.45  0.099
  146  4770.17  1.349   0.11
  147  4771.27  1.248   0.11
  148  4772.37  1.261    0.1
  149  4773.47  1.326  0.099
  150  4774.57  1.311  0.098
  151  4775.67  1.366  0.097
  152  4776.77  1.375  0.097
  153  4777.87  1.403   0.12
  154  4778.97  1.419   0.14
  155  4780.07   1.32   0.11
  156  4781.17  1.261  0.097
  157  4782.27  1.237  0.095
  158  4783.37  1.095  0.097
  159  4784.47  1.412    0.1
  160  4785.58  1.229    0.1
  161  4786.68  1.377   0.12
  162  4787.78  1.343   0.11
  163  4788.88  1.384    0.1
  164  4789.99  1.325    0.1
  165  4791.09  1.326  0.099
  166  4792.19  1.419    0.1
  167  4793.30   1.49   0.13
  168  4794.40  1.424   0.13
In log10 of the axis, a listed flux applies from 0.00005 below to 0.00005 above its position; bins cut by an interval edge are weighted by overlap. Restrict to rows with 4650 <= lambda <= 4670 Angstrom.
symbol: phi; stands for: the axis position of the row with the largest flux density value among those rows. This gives 4655.16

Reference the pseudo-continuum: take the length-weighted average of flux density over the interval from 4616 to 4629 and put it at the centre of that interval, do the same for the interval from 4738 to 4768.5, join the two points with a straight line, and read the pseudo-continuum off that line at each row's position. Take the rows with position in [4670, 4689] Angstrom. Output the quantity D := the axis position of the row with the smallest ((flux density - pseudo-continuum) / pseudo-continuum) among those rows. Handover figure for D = 4674.49 Angstrom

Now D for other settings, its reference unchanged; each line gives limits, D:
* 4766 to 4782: 4766.88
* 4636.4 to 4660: 4649.80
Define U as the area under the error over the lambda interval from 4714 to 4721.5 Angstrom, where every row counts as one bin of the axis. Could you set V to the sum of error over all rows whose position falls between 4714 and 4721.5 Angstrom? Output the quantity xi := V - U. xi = -0.050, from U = 0.75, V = 0.70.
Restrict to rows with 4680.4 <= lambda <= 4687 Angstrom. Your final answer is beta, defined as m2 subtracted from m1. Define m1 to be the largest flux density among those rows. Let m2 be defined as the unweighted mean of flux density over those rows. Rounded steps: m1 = 1.276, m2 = 1.22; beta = 0.05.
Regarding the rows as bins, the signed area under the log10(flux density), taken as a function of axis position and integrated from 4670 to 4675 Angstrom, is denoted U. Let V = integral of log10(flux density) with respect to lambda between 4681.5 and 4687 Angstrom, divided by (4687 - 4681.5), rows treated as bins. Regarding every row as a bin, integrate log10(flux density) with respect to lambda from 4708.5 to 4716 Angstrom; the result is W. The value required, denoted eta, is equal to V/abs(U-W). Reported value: 0.3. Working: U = 0.46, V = 0.090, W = 0.8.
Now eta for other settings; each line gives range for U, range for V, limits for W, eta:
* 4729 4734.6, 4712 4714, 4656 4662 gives 0.8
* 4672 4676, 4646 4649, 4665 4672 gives 0.4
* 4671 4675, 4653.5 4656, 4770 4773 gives 10.9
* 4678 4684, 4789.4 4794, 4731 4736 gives 4.6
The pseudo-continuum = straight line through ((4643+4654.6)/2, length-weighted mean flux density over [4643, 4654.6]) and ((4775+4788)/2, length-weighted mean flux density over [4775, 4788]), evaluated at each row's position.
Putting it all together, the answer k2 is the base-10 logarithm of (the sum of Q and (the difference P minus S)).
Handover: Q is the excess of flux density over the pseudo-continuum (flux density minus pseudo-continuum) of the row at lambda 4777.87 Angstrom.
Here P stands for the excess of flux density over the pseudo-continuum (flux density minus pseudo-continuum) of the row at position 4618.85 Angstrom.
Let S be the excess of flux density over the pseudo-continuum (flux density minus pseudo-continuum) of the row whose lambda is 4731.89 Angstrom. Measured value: -0.6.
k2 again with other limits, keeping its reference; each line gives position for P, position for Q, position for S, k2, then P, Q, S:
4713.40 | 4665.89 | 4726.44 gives -1.3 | 0.06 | -0.06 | -0.05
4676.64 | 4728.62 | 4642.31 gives -1.5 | -0.02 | 0.22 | 0.17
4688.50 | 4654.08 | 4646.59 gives -1.7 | -0.13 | 0.12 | -0.03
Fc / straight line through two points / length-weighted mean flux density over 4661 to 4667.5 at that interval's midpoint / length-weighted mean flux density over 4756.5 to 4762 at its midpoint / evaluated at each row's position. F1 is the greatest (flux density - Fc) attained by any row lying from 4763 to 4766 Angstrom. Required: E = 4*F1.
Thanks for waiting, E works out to 0.47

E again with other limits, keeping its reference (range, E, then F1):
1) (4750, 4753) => 0.33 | 0.082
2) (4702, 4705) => 0.62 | 0.154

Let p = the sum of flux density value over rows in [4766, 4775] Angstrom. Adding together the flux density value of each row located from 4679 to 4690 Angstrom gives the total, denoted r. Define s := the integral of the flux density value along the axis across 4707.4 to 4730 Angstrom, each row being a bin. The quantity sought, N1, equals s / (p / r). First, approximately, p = 11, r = 12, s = 30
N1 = 35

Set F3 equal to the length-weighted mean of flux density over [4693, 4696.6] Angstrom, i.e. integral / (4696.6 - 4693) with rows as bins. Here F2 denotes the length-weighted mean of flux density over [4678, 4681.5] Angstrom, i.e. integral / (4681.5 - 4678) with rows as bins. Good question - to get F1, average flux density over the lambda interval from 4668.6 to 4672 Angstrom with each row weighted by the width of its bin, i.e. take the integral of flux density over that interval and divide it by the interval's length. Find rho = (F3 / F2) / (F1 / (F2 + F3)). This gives 2.2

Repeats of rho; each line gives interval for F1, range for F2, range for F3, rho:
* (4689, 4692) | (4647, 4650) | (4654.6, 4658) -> 2.3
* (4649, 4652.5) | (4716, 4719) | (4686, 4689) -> 1.7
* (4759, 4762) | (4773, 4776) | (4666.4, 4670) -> 1.8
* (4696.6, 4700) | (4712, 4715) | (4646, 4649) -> 2.1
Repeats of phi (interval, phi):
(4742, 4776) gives 4753.73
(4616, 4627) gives 4619.92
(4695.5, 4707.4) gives 4704.72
